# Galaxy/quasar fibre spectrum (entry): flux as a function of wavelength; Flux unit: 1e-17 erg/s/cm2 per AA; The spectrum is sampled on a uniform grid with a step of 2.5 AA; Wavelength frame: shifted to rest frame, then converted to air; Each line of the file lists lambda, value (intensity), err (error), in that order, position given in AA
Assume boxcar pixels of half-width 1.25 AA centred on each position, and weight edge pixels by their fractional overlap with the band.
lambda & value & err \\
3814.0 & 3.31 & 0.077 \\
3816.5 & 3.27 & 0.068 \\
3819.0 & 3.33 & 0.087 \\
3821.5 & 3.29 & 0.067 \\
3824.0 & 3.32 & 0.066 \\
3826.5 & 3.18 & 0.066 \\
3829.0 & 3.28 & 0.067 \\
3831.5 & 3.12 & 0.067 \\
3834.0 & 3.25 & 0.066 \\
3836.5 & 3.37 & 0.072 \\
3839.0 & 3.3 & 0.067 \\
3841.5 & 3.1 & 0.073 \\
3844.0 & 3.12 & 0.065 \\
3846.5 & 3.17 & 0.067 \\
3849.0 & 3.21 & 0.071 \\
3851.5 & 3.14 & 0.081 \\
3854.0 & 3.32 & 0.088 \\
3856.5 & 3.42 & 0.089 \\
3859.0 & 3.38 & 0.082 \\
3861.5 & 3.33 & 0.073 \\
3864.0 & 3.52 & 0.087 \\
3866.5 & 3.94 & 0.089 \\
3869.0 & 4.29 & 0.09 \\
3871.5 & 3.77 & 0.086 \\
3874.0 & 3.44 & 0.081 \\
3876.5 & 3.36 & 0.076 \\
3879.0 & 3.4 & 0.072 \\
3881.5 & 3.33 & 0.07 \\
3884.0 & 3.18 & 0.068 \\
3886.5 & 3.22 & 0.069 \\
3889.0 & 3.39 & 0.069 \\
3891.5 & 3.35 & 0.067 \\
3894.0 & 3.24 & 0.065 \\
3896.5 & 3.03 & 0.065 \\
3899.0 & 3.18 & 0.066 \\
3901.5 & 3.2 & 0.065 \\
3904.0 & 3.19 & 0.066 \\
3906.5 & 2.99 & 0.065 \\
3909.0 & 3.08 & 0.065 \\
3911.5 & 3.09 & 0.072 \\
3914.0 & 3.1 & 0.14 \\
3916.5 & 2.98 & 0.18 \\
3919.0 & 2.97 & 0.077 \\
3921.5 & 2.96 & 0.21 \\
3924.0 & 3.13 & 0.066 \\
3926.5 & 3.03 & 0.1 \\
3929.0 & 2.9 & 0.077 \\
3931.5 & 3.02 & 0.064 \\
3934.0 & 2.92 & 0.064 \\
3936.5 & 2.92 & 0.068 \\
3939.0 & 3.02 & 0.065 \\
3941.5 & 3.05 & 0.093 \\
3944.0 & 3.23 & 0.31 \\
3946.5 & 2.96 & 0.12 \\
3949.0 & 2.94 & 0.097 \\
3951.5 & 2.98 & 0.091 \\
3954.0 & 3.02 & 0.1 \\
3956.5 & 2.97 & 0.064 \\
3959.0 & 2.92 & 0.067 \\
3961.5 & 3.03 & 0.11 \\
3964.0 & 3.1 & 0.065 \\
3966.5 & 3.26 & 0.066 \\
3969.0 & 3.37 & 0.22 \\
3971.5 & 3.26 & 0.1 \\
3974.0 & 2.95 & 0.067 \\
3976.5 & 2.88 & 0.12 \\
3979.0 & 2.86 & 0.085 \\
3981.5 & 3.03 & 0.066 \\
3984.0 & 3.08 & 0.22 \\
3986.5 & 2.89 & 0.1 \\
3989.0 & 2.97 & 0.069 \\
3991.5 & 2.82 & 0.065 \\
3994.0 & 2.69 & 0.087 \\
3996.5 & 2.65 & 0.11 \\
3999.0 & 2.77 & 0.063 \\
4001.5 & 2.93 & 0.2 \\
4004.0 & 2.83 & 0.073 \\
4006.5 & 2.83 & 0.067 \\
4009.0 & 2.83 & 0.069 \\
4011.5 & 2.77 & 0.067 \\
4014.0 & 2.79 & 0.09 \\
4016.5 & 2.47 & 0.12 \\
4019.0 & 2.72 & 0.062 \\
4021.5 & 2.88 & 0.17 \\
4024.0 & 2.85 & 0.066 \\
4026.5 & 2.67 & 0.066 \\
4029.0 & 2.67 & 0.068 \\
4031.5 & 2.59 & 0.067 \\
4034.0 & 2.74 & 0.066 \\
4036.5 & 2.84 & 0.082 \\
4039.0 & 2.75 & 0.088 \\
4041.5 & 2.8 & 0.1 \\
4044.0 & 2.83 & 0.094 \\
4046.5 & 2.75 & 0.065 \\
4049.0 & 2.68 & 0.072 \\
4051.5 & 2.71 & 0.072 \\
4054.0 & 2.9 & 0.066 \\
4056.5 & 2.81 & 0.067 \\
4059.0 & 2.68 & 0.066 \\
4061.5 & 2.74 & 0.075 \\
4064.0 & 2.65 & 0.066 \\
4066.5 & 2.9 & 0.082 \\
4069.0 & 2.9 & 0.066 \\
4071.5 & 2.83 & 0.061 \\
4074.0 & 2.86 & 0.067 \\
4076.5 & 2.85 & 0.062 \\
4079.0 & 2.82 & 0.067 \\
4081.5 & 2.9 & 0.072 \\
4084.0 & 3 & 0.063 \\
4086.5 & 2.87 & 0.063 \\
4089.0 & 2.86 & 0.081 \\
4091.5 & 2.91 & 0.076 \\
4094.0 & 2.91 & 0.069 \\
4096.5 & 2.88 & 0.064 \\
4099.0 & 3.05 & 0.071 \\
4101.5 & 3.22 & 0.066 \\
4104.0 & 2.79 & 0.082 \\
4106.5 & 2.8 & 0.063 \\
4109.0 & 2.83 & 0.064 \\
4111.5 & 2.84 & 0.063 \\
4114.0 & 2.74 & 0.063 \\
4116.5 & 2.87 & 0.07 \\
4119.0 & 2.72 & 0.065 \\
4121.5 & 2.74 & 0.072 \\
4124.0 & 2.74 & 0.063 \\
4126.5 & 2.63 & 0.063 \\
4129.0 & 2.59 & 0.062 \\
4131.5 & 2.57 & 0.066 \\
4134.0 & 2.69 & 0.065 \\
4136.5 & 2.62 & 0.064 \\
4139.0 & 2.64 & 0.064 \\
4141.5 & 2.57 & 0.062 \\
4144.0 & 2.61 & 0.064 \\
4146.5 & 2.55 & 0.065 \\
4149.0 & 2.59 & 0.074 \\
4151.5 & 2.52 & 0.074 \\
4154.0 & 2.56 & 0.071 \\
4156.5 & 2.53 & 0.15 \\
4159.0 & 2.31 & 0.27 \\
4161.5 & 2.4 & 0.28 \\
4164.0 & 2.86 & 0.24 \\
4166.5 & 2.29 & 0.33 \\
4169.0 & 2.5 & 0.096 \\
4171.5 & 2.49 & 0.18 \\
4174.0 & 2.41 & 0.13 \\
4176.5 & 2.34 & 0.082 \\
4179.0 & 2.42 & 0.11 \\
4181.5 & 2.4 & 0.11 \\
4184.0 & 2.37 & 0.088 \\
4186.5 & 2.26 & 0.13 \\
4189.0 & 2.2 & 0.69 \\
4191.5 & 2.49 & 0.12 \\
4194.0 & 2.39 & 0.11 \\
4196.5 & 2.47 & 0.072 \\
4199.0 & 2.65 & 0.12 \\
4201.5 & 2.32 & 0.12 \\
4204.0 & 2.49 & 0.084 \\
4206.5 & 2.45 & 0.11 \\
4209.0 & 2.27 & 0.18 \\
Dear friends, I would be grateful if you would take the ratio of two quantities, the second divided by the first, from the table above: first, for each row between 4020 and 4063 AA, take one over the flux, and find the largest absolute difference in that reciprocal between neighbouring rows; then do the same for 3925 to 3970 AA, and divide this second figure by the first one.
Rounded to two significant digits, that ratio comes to 1.2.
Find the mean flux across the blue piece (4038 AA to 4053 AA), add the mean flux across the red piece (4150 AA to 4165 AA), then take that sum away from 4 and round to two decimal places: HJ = -1.28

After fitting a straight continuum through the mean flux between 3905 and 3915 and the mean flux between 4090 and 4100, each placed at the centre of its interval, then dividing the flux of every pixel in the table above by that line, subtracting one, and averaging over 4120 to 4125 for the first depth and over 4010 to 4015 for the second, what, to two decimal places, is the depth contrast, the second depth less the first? -0.01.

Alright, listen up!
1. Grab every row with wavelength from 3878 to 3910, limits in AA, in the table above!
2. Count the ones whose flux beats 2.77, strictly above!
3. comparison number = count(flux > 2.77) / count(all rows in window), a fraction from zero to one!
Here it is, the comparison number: 1.0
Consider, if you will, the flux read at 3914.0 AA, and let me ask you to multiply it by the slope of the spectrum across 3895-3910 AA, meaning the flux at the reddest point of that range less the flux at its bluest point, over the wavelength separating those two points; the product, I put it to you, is 0.012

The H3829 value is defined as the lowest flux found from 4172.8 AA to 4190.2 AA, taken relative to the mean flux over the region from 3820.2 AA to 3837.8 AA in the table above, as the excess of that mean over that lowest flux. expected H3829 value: 1.06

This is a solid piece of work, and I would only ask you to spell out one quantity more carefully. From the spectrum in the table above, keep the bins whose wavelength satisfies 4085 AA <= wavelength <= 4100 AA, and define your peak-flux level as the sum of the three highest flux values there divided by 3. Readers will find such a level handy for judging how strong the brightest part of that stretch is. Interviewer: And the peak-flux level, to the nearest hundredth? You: 2.96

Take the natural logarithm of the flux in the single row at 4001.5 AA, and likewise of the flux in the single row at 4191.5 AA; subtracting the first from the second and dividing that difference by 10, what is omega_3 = -0.016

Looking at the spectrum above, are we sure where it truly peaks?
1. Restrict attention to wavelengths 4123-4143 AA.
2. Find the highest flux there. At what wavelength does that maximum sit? 4124.0 AA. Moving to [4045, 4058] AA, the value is 4054.0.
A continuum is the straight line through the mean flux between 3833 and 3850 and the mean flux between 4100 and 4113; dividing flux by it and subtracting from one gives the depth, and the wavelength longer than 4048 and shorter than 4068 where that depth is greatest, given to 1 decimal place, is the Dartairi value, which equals 4064.0 AA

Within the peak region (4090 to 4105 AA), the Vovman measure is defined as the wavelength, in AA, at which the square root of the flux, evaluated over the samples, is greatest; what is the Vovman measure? 4101.5 AA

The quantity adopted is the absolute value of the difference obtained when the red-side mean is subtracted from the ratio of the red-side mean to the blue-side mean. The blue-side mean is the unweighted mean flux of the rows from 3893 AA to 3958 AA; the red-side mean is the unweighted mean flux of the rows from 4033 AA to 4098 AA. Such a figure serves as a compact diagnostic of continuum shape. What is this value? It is 1.89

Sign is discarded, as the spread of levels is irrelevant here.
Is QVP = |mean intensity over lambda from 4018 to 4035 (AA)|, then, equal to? 2.7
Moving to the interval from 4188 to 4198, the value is 2.4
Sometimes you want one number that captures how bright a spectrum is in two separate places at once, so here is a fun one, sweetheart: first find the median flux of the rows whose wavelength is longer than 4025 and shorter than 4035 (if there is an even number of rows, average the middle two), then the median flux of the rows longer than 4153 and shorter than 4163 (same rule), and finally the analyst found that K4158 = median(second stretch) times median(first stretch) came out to 6.6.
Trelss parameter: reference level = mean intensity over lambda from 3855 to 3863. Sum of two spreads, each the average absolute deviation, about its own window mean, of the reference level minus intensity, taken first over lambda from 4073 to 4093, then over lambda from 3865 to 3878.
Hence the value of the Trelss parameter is 0.33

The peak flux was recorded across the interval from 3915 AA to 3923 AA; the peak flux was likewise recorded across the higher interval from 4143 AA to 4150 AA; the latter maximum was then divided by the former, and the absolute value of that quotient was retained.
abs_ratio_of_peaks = 0.88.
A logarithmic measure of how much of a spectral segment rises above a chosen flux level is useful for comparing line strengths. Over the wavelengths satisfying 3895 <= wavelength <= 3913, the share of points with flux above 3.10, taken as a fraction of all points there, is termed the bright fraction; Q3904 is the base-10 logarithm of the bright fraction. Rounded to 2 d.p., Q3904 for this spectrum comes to -0.37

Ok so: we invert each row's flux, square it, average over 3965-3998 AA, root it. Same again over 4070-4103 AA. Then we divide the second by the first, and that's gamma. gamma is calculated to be 1.01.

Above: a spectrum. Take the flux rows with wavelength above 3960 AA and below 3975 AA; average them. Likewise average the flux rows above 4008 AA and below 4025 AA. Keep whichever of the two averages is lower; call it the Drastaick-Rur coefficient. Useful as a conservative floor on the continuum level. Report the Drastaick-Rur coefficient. 2.76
